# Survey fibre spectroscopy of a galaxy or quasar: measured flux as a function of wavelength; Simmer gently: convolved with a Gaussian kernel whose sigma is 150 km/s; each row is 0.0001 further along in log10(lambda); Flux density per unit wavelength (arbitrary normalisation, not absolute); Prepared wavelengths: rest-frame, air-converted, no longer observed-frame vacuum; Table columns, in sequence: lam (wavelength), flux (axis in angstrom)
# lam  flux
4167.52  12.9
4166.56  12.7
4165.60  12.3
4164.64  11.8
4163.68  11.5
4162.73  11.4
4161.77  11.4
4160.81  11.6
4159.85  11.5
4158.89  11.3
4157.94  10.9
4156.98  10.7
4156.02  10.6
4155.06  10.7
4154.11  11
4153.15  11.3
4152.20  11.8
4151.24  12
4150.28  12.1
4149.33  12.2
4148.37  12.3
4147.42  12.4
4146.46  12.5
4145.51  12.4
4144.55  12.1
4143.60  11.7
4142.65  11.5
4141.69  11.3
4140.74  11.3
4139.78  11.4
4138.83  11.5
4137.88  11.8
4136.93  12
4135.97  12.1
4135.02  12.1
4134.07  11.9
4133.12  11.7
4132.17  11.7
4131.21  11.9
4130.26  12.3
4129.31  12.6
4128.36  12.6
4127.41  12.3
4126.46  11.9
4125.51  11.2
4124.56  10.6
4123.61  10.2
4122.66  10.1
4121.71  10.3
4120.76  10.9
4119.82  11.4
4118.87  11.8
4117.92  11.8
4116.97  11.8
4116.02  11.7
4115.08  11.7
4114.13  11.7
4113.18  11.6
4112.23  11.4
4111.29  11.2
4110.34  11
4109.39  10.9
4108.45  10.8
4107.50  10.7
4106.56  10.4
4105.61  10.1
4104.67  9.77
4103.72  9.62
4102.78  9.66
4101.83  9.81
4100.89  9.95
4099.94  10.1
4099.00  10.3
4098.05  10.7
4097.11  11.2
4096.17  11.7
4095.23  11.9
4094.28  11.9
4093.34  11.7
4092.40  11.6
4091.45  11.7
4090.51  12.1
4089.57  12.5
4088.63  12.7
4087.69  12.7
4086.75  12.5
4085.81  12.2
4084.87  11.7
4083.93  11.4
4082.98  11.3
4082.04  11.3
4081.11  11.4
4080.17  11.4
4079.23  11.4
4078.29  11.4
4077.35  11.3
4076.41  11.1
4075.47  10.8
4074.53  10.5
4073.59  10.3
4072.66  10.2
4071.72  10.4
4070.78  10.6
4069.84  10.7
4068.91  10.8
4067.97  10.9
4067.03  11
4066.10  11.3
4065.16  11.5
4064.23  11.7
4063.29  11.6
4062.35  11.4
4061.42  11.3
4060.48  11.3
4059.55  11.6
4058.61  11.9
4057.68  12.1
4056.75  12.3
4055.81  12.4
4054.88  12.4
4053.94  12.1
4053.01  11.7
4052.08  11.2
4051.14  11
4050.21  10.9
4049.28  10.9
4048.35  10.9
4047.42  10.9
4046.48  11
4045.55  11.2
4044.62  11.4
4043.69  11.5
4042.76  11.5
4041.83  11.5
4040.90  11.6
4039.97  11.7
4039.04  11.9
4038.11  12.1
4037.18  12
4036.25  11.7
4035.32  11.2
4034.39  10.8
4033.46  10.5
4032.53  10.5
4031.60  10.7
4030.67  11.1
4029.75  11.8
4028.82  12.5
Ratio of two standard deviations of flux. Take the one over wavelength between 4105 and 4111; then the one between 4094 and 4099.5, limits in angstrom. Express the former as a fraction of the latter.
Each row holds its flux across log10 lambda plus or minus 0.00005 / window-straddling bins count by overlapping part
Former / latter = 0.51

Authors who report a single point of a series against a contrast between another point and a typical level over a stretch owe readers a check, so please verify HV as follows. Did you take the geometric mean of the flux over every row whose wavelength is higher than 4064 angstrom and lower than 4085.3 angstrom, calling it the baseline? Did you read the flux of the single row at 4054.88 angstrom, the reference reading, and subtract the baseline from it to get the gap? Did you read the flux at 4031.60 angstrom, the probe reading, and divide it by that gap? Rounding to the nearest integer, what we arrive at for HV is 8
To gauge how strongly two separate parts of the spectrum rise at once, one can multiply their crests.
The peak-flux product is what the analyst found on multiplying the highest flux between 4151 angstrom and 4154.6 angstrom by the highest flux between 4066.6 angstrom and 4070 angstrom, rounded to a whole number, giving 132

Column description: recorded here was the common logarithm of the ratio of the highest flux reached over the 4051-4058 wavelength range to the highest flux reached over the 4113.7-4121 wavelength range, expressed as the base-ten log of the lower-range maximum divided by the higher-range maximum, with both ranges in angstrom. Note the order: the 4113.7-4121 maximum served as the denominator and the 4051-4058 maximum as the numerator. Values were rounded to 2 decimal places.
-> 0.02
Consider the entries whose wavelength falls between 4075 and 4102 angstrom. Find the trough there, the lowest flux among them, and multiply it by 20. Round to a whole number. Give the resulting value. 196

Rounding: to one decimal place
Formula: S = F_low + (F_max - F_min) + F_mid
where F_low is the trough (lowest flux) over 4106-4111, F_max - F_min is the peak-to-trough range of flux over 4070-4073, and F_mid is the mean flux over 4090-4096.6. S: 22.6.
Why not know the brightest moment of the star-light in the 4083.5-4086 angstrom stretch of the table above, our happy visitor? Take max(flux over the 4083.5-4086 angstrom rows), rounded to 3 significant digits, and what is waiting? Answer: 12.2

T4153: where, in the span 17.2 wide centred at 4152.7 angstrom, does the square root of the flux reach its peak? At 4146.46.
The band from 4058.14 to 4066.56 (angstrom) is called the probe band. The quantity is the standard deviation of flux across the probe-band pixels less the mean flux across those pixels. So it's -11.3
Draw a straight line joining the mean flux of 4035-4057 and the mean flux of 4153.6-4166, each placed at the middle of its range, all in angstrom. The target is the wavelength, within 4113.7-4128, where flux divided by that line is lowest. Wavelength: 4122.66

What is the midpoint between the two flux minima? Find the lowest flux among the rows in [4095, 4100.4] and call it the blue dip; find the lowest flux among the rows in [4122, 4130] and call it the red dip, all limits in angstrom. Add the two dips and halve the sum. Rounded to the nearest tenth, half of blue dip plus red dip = 10.1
